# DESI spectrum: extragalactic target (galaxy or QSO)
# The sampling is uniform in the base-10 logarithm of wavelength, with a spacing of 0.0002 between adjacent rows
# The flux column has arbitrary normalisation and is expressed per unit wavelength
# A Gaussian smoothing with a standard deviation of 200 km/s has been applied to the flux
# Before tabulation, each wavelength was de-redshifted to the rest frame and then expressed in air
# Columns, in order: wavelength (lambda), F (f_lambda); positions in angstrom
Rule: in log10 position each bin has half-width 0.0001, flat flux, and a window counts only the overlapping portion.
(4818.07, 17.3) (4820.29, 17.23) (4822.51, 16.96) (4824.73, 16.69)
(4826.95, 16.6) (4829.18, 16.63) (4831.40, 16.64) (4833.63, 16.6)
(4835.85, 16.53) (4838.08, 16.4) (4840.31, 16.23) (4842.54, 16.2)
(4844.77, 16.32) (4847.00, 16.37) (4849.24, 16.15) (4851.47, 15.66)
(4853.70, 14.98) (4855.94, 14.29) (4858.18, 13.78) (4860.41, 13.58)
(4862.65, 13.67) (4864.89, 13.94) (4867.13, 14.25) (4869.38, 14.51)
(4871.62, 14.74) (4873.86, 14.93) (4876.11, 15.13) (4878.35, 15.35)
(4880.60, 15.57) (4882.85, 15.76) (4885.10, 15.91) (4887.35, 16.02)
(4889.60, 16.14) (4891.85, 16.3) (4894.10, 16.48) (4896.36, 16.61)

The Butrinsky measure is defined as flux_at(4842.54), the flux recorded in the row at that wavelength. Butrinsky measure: 16.2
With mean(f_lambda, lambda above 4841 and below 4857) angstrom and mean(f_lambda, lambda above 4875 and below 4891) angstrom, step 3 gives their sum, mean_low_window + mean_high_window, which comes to 31.4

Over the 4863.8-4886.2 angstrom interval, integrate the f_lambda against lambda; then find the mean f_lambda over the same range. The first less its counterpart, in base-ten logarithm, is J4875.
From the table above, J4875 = 2.51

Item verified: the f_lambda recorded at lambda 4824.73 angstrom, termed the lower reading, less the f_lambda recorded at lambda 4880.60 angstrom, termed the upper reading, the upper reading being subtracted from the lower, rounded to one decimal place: 1.1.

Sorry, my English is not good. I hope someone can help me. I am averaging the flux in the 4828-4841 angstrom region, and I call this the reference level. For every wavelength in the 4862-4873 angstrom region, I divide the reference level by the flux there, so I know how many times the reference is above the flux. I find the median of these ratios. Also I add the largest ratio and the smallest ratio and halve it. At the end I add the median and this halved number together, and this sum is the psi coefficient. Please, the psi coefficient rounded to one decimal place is 2.3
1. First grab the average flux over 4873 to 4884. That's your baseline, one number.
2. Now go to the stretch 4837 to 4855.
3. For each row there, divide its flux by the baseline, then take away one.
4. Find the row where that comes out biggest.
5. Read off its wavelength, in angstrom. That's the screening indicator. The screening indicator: 4838.08 angstrom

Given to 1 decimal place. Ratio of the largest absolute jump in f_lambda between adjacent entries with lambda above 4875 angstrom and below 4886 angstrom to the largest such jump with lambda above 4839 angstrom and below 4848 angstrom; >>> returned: 1.8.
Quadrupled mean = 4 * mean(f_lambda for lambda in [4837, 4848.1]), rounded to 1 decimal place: 65.2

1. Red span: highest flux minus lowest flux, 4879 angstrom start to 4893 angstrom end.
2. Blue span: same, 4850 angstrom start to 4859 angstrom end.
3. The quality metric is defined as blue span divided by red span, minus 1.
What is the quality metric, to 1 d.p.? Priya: 1.6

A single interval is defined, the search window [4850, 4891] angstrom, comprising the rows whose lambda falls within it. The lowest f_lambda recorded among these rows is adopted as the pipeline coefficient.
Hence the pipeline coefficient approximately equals 13.58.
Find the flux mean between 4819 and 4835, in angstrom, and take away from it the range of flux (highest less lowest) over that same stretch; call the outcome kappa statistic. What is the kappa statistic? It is 16.1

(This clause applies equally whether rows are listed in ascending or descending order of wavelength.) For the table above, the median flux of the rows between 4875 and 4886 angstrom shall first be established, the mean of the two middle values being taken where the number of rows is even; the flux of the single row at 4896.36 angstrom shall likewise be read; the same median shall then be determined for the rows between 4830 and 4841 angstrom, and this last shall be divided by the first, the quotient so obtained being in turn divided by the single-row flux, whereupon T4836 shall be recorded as 0.0639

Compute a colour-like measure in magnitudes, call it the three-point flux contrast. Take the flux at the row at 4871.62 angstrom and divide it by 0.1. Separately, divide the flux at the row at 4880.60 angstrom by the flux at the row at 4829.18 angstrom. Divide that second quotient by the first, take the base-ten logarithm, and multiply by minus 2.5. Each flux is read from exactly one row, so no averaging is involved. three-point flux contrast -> 5.49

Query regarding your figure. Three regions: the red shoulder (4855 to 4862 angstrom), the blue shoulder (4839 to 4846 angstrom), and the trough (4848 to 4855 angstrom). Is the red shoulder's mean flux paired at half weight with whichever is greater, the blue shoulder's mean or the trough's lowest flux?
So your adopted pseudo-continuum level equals 15.1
